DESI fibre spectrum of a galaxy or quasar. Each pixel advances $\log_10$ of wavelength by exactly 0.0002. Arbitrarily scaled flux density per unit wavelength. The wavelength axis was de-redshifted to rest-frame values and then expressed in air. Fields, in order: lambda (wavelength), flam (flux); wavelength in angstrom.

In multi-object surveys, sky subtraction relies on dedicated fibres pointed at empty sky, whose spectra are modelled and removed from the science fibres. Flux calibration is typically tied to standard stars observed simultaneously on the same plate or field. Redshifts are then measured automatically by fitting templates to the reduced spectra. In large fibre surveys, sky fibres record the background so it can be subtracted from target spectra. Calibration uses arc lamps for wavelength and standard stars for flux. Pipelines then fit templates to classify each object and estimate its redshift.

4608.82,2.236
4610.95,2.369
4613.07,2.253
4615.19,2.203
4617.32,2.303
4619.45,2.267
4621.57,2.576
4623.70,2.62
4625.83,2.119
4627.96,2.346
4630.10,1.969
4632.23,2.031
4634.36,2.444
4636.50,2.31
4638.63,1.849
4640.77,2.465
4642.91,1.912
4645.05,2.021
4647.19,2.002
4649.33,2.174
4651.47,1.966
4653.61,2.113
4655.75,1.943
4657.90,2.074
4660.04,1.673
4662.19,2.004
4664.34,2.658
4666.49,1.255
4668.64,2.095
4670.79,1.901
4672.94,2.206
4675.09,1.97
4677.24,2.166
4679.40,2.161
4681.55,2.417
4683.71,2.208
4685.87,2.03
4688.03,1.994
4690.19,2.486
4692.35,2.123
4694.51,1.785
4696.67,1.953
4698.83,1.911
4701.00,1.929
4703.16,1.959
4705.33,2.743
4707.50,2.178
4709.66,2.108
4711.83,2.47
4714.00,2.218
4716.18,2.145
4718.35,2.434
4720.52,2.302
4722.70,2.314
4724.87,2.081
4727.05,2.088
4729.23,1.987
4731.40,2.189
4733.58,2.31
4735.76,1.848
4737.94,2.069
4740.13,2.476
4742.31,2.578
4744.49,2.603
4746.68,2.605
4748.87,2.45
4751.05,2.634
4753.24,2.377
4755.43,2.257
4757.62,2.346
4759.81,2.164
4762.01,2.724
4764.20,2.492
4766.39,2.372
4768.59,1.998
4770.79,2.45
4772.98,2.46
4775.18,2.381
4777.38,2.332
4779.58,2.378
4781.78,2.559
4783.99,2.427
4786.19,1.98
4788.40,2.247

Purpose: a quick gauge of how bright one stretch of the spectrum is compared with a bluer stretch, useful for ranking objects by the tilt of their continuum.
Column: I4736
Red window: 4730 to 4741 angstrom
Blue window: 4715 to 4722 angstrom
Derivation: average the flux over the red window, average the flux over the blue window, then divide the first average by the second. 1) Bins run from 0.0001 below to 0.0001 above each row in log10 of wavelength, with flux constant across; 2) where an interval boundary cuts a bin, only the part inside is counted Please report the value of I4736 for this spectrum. 0.95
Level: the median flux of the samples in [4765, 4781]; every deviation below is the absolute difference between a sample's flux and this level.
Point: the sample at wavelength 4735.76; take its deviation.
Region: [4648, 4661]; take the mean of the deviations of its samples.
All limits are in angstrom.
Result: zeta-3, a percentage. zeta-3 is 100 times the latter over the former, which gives 73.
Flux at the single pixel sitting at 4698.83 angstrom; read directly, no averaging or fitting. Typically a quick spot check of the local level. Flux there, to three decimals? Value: 1.911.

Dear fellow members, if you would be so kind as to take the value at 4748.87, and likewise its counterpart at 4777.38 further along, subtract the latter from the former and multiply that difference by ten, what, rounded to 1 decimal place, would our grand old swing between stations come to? 1.2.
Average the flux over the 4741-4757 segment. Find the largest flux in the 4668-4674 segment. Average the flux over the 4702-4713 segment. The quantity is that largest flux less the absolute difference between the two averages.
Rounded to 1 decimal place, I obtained 2.0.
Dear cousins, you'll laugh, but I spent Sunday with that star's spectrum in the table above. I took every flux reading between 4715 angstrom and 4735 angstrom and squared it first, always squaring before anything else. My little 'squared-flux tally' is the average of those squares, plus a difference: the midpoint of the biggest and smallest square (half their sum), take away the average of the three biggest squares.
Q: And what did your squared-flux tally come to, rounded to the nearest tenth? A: 4.3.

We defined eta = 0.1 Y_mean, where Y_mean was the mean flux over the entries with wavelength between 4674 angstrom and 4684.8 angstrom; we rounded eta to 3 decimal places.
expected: 0.218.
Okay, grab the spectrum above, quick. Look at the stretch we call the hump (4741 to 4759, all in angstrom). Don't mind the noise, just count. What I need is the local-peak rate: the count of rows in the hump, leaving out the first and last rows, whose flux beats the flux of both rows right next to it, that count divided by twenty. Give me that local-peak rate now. 0.10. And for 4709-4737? 0.25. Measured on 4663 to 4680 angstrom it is 0.15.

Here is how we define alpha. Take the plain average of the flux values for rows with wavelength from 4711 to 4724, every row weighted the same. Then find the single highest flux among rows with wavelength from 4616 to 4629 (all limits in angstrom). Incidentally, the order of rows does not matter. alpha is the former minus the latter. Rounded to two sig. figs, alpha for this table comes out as -0.31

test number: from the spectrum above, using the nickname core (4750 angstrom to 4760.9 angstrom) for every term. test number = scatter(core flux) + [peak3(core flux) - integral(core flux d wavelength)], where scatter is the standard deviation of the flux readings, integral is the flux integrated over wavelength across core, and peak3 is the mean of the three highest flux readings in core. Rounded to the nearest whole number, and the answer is -23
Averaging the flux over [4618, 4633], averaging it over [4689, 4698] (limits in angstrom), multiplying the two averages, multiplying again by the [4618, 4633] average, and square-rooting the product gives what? 3.3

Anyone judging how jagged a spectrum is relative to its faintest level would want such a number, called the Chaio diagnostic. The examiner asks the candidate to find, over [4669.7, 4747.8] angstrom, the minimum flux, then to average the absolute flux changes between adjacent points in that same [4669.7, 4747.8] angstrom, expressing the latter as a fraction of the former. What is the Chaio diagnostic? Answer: 0.12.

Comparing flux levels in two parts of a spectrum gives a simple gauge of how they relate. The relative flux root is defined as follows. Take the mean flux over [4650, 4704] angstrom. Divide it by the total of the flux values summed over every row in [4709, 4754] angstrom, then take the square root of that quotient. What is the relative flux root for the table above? 0.21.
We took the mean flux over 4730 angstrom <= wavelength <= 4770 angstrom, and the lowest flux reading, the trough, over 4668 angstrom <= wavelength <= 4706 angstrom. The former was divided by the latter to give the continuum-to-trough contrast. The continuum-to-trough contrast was 1.32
